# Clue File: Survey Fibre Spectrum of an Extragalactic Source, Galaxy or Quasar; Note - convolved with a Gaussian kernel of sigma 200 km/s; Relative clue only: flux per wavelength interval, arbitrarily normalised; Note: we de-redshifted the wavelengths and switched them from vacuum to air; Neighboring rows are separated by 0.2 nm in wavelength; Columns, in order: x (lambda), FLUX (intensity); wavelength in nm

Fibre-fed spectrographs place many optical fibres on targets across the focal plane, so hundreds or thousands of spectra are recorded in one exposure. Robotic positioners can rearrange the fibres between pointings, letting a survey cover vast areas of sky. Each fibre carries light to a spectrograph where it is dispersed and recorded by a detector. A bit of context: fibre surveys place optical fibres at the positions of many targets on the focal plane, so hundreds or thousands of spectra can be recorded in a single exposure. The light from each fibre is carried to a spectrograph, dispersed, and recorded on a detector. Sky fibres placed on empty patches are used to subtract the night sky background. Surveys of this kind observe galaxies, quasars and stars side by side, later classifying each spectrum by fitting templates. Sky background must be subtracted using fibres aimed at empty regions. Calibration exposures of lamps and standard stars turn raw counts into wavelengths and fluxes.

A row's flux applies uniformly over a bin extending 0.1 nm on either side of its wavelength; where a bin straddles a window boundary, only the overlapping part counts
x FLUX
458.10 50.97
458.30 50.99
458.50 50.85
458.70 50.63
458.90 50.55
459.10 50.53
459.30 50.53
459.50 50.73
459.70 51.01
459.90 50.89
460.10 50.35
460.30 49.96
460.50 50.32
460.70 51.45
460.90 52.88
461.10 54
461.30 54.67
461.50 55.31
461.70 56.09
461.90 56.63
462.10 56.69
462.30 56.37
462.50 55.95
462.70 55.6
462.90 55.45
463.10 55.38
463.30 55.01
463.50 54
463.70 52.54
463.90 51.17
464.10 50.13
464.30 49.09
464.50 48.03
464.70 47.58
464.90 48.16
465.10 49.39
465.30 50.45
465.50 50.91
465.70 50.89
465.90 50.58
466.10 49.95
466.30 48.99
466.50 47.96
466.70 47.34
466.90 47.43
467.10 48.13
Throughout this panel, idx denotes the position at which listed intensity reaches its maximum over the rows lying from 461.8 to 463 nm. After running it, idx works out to 462.10 nm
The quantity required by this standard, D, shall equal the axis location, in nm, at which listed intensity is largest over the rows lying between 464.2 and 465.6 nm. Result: 465.50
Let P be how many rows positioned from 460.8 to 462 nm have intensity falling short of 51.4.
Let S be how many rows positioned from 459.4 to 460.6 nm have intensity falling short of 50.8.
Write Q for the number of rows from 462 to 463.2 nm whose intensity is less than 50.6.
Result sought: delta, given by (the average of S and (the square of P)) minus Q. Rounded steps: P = 0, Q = 0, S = 4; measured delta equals 2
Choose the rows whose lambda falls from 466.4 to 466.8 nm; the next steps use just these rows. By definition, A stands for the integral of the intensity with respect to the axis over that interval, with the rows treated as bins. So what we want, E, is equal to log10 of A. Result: 1.28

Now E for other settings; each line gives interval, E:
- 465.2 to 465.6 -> 1.31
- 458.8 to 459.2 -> 1.31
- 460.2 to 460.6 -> 1.30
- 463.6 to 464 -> 1.32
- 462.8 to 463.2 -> 1.35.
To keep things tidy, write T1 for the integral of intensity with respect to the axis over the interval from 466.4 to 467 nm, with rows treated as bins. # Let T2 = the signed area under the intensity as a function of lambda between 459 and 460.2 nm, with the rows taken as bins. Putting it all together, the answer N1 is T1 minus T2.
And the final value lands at -32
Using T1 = 29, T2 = 61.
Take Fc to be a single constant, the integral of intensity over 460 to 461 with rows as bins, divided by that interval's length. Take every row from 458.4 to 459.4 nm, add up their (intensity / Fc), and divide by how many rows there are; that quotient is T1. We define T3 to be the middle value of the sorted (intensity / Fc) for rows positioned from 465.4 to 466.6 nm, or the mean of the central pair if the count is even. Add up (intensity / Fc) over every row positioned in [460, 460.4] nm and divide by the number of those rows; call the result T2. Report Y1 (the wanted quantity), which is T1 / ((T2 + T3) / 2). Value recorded 1.01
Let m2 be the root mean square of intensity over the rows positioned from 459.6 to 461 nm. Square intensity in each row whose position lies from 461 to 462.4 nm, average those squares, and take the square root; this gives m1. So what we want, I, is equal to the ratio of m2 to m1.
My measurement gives 0.92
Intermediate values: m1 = 56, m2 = 51.0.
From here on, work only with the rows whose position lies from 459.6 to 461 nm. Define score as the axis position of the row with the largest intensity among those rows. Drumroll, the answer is 460.90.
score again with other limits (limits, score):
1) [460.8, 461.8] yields 461.70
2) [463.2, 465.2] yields 463.30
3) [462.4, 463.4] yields 462.50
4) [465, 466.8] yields 465.50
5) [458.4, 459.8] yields 459.70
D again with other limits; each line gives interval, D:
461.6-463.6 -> 462.10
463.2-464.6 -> 463.30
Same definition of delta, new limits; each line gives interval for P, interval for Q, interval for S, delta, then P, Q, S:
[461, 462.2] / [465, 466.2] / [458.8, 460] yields -2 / 0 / 4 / 4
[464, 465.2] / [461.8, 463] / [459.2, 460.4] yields 20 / 6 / 0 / 4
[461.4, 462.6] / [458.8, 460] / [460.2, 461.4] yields -2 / 0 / 3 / 2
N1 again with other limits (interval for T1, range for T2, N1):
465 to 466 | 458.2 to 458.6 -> 30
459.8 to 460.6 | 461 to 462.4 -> -38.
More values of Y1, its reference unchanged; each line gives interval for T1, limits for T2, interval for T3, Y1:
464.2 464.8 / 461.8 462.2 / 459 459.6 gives 0.90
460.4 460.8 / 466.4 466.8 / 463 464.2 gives 1.01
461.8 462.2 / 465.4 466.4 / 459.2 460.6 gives 1.12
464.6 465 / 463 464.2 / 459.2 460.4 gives 0.92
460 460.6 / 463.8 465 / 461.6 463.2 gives 0.96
